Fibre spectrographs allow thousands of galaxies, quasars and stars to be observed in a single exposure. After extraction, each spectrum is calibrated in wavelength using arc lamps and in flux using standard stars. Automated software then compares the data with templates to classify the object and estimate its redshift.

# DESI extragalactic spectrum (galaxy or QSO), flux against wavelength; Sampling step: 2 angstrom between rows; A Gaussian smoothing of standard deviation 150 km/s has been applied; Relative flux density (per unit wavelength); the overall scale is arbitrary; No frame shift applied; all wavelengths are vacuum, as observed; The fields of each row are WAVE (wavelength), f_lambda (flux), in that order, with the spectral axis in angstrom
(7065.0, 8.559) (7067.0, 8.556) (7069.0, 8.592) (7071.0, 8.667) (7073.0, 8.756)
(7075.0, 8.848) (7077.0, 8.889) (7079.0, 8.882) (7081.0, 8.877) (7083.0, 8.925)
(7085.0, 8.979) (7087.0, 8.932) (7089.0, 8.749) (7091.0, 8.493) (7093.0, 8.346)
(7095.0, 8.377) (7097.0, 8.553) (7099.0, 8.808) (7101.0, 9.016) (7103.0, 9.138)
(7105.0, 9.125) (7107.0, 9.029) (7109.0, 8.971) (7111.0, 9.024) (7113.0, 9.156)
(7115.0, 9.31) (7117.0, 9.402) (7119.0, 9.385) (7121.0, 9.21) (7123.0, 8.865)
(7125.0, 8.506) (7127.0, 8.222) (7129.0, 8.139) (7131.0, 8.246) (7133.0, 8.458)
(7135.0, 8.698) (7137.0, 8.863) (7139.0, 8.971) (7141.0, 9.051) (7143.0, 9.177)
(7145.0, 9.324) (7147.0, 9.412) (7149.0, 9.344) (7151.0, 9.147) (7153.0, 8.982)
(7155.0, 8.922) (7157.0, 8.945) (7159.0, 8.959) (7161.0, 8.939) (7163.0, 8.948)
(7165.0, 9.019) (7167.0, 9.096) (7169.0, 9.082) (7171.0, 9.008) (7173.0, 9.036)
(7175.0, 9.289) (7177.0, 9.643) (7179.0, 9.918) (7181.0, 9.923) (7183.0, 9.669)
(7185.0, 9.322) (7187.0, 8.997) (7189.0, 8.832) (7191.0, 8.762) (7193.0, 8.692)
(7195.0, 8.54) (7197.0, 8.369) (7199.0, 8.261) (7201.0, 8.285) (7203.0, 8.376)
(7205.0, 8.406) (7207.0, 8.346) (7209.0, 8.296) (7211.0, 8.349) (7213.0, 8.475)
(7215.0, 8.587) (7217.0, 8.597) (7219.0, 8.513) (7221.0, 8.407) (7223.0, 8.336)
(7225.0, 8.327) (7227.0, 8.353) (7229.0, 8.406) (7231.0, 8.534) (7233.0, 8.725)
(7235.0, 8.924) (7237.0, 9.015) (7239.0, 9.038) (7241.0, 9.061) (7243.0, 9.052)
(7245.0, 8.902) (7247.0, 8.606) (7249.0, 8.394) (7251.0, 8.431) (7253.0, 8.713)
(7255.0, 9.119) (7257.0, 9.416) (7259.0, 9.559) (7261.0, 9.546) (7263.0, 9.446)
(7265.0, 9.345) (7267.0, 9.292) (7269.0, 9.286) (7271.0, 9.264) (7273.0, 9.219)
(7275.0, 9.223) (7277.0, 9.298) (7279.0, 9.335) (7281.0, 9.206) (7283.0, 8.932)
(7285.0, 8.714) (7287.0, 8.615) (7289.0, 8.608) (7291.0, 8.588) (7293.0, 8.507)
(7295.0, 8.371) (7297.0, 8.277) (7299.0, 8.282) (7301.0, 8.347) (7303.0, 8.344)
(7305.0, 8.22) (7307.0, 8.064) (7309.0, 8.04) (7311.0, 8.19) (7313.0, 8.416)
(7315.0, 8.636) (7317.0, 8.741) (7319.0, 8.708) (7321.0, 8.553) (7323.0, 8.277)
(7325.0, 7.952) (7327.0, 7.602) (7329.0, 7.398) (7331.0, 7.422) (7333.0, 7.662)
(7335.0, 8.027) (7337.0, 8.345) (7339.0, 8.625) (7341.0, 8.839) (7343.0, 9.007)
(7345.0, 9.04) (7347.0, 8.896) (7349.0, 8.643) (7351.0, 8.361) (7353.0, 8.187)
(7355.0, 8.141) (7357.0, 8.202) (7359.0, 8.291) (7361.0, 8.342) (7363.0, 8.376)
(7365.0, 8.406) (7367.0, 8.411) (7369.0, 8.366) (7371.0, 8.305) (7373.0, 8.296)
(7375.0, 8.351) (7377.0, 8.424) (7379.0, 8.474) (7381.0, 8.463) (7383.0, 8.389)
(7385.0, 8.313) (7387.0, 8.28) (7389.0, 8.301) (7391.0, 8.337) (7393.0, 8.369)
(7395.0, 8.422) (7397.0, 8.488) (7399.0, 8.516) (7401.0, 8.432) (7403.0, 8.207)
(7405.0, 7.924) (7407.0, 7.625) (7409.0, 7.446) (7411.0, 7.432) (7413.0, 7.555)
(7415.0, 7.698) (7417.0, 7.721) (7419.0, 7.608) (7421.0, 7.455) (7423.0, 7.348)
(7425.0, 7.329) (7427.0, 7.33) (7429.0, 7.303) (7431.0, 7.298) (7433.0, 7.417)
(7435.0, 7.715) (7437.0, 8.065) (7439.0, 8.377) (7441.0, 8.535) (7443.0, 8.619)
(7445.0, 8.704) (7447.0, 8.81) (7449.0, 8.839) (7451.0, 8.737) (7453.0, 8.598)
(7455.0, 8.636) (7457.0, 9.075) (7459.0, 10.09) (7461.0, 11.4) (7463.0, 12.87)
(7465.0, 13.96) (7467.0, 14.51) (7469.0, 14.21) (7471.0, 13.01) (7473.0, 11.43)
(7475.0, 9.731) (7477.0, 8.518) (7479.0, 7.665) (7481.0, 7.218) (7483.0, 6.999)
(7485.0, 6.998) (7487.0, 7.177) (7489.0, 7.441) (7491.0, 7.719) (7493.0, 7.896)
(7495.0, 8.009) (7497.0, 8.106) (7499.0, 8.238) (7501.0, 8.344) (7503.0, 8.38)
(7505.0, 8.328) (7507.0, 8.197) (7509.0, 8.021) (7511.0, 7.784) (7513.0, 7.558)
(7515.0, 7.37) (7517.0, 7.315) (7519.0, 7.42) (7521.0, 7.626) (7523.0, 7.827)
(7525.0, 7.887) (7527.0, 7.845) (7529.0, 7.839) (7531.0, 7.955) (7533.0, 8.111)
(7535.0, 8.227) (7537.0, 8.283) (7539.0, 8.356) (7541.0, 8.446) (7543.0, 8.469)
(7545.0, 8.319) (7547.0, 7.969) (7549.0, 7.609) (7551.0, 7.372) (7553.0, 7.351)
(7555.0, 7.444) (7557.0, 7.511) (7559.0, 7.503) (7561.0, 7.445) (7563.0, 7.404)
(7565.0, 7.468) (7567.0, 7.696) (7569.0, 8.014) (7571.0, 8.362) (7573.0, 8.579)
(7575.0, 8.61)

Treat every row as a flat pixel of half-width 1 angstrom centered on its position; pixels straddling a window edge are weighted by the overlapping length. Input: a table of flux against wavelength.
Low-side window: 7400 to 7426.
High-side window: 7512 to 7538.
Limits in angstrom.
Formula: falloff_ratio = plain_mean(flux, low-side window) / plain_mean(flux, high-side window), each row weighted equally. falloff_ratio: 0.99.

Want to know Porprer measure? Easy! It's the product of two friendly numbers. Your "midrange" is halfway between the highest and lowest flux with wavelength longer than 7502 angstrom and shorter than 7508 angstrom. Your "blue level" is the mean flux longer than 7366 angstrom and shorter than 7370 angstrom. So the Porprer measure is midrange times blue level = 70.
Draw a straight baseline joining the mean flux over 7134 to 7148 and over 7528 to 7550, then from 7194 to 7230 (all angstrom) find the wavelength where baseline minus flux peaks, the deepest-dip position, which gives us 7199.0 angstrom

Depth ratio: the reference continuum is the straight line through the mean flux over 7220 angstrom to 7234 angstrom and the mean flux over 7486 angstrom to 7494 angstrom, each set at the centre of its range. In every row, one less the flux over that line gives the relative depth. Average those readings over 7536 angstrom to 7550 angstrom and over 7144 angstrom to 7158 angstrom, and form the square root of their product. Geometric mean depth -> 0.08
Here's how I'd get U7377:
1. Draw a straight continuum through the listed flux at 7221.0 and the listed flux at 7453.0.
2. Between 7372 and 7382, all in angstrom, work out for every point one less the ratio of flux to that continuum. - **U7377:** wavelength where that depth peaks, 7373.0 angstrom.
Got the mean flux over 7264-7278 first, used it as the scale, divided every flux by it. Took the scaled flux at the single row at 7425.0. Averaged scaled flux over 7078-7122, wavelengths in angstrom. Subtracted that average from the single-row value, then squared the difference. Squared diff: 0.0302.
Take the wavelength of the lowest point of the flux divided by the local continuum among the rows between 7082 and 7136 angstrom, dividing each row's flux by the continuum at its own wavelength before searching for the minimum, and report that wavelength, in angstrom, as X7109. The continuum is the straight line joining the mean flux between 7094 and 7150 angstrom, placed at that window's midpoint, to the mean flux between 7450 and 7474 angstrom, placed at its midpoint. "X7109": 7129.0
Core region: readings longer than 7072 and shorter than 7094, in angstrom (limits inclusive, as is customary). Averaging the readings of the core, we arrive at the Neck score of 8.8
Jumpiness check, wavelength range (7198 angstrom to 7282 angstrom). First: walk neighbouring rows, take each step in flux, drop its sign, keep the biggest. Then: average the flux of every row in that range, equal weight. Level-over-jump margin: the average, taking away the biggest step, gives 8.4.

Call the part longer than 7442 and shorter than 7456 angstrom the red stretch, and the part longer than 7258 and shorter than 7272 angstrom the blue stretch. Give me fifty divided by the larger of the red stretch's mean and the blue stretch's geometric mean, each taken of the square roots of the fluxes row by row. 16.3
